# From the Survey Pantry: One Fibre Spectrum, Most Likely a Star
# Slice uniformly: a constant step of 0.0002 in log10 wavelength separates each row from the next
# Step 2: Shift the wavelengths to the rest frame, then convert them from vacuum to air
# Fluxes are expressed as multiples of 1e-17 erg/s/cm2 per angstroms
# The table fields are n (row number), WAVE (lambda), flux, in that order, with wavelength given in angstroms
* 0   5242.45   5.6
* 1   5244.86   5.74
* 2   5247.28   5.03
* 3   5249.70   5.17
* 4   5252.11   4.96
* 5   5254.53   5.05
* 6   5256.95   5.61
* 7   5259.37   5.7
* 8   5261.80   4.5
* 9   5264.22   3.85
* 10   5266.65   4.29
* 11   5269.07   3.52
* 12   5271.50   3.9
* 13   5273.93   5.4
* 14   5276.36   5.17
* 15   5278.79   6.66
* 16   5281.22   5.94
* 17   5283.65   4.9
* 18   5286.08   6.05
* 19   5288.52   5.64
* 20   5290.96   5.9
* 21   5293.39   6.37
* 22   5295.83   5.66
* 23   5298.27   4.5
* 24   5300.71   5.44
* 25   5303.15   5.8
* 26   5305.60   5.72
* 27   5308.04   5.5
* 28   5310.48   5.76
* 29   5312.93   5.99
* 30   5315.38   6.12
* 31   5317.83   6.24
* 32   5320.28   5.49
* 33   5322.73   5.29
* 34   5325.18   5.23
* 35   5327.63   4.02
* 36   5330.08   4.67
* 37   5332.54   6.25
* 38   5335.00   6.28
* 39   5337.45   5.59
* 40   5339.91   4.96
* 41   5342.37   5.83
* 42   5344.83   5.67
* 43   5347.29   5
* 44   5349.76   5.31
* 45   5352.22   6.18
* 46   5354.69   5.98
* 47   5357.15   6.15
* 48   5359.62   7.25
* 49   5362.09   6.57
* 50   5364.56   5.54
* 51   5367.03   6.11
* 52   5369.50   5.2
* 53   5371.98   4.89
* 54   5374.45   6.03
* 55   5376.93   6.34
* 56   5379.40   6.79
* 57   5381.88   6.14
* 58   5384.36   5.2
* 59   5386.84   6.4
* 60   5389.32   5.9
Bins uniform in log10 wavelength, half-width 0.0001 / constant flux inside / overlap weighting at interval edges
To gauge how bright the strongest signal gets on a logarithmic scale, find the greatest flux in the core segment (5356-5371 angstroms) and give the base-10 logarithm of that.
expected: 0.86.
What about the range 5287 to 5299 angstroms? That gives 0.80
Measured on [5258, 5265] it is 0.76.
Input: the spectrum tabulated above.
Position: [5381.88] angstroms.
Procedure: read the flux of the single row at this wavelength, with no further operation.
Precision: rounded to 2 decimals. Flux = 6.14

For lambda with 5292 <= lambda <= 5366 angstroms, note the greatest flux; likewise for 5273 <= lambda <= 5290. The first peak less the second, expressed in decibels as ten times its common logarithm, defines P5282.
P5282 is -2.3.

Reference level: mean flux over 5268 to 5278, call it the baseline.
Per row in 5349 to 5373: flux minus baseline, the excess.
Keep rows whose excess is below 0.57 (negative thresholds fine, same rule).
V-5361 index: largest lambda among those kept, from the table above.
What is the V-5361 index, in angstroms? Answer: 5371.98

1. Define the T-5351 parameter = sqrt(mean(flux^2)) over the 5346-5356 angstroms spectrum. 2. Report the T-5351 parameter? 5.64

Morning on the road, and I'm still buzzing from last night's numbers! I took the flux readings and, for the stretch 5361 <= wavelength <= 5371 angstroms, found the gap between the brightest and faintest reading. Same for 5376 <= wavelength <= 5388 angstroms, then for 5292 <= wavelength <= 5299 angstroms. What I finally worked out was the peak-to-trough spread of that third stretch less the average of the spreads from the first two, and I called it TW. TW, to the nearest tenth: 0.4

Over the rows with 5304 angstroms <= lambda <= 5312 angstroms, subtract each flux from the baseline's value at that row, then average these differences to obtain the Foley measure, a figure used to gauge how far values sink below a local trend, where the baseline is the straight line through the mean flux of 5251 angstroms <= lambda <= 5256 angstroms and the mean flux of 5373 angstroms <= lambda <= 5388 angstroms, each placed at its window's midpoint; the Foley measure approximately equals -0.2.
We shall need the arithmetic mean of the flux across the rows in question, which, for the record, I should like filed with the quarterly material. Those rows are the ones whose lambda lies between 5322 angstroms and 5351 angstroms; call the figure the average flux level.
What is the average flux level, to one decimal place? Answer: 5.3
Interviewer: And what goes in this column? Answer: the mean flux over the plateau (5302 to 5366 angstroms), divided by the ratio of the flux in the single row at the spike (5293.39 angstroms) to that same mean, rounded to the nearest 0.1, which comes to 5.1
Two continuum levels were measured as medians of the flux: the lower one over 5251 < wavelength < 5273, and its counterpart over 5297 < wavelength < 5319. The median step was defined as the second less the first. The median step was 1.3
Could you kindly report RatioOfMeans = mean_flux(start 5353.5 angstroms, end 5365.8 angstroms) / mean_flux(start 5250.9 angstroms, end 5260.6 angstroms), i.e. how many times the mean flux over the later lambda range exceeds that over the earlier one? 1.2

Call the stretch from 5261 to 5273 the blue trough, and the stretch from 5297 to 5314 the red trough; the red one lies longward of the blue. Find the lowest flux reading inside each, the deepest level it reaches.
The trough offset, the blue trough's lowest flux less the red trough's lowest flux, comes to -1.0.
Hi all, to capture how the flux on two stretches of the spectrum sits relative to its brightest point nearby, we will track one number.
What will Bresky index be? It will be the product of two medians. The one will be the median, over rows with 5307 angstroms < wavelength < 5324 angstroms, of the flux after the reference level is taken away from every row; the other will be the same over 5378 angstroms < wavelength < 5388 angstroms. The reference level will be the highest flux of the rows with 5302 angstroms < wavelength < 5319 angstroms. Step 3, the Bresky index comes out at 0.0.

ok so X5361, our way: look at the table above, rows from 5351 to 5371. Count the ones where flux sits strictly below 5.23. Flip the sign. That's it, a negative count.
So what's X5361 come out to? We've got -1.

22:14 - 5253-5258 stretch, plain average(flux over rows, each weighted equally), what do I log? 5.3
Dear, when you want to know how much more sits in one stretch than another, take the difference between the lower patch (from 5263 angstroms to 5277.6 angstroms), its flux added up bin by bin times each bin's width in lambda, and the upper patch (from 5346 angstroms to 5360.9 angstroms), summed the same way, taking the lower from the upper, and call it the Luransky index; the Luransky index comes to 25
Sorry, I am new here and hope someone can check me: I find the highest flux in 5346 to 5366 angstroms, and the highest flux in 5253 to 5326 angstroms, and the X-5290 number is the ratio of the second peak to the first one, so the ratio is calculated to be 0.92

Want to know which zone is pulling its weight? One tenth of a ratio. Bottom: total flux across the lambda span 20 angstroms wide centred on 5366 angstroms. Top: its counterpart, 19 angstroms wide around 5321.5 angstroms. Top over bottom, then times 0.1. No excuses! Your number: 0.090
